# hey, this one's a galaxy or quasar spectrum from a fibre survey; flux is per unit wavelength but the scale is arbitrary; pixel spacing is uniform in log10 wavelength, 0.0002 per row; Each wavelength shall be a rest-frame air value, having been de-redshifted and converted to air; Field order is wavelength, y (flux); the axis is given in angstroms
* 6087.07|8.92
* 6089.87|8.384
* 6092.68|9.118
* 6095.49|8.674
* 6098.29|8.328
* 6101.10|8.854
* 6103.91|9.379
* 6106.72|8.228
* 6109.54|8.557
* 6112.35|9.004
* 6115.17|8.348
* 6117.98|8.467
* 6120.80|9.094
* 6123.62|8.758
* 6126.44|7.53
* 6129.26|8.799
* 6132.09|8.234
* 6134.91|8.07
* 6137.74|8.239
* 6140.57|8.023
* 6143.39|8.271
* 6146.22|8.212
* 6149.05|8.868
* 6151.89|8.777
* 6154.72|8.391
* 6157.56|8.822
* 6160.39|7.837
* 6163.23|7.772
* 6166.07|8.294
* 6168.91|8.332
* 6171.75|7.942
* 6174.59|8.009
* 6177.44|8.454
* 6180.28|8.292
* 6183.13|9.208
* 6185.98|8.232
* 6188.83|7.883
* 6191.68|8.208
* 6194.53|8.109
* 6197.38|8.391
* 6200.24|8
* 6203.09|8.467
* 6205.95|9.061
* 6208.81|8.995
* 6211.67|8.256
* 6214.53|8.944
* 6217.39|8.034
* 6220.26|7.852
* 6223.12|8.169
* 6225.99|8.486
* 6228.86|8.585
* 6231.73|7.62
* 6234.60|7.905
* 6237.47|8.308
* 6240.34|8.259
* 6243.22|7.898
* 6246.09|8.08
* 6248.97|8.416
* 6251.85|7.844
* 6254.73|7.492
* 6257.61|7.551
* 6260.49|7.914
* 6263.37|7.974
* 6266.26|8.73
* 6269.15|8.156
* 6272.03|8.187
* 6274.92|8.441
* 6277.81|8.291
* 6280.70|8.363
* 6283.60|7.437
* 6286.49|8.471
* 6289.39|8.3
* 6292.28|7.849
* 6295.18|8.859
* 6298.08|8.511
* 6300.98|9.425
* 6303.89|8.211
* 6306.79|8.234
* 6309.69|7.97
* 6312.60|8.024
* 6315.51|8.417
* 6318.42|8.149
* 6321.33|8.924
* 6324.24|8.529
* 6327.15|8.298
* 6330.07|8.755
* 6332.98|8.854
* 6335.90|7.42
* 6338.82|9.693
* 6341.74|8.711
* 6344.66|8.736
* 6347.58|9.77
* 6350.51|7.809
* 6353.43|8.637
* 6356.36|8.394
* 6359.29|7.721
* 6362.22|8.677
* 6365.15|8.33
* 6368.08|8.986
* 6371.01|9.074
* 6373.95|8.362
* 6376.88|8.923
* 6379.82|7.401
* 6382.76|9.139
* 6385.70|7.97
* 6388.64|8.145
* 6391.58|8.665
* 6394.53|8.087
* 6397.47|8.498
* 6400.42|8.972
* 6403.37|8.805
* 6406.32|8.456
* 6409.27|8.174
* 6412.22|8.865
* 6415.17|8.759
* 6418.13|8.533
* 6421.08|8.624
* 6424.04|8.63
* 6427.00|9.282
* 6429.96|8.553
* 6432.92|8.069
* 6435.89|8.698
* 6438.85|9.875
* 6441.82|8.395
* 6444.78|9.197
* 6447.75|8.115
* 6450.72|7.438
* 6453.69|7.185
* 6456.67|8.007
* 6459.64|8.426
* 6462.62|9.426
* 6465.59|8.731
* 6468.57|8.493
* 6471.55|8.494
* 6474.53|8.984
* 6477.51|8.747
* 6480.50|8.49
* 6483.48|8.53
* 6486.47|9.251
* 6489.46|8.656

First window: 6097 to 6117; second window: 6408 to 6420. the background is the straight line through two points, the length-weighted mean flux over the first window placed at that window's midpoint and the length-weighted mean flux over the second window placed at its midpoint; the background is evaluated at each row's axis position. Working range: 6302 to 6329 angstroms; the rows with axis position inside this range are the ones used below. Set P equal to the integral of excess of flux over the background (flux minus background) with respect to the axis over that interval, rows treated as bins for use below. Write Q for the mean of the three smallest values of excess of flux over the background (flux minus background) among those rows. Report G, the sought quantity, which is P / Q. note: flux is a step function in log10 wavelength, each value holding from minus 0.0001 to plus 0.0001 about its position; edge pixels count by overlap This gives 14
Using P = -7.8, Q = -0.57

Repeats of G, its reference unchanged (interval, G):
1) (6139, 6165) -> 11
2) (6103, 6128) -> 3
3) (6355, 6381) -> 5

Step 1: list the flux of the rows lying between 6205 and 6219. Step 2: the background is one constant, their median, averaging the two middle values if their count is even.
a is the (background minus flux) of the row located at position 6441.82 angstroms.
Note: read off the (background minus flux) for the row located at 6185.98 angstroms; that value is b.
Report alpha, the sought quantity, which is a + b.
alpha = 1.3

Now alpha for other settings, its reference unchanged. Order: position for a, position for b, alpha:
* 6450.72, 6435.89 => 1.8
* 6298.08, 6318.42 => 1.2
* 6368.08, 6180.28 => 0.6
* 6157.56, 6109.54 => 0.5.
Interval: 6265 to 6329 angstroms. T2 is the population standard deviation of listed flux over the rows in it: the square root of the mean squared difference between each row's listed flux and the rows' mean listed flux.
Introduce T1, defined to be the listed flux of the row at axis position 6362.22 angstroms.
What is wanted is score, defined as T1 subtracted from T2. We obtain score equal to -8.28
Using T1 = 8.677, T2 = 0.40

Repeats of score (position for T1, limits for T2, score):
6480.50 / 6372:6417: -8.04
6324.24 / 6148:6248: -8.13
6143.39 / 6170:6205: -7.93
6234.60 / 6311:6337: -7.46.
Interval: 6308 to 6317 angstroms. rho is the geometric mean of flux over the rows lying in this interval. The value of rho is 8.13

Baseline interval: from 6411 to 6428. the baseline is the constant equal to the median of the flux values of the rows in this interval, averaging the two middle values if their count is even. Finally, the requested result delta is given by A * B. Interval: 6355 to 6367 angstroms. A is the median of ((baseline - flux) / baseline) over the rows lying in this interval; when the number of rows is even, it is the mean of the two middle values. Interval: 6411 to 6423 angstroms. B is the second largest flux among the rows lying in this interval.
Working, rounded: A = 0.04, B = 8.759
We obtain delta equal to 0.33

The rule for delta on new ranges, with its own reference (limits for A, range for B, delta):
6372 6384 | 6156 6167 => 0.05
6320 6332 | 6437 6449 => 0.06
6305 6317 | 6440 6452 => 0.55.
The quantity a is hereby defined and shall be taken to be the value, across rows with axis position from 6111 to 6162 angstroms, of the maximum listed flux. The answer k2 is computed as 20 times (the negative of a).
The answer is -182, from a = 9.094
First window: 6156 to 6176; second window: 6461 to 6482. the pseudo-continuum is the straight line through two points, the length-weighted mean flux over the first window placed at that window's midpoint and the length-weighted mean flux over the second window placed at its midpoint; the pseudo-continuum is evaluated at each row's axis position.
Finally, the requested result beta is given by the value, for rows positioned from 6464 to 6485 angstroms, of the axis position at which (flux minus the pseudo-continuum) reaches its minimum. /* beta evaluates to 6480.50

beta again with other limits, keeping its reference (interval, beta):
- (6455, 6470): 6456.67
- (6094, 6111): 6106.72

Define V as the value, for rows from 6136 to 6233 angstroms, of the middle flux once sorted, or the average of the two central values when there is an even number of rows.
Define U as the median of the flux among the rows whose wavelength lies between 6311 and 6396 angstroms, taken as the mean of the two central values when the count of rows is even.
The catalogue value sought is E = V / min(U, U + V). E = 0.969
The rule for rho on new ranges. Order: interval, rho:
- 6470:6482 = 8.68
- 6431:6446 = 8.82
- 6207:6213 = 8.62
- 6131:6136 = 8.15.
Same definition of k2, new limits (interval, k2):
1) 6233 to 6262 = -168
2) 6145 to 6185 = -184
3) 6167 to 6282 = -184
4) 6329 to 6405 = -195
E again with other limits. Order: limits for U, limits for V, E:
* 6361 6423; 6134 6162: 0.957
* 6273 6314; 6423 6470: 1.027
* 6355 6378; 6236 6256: 0.947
